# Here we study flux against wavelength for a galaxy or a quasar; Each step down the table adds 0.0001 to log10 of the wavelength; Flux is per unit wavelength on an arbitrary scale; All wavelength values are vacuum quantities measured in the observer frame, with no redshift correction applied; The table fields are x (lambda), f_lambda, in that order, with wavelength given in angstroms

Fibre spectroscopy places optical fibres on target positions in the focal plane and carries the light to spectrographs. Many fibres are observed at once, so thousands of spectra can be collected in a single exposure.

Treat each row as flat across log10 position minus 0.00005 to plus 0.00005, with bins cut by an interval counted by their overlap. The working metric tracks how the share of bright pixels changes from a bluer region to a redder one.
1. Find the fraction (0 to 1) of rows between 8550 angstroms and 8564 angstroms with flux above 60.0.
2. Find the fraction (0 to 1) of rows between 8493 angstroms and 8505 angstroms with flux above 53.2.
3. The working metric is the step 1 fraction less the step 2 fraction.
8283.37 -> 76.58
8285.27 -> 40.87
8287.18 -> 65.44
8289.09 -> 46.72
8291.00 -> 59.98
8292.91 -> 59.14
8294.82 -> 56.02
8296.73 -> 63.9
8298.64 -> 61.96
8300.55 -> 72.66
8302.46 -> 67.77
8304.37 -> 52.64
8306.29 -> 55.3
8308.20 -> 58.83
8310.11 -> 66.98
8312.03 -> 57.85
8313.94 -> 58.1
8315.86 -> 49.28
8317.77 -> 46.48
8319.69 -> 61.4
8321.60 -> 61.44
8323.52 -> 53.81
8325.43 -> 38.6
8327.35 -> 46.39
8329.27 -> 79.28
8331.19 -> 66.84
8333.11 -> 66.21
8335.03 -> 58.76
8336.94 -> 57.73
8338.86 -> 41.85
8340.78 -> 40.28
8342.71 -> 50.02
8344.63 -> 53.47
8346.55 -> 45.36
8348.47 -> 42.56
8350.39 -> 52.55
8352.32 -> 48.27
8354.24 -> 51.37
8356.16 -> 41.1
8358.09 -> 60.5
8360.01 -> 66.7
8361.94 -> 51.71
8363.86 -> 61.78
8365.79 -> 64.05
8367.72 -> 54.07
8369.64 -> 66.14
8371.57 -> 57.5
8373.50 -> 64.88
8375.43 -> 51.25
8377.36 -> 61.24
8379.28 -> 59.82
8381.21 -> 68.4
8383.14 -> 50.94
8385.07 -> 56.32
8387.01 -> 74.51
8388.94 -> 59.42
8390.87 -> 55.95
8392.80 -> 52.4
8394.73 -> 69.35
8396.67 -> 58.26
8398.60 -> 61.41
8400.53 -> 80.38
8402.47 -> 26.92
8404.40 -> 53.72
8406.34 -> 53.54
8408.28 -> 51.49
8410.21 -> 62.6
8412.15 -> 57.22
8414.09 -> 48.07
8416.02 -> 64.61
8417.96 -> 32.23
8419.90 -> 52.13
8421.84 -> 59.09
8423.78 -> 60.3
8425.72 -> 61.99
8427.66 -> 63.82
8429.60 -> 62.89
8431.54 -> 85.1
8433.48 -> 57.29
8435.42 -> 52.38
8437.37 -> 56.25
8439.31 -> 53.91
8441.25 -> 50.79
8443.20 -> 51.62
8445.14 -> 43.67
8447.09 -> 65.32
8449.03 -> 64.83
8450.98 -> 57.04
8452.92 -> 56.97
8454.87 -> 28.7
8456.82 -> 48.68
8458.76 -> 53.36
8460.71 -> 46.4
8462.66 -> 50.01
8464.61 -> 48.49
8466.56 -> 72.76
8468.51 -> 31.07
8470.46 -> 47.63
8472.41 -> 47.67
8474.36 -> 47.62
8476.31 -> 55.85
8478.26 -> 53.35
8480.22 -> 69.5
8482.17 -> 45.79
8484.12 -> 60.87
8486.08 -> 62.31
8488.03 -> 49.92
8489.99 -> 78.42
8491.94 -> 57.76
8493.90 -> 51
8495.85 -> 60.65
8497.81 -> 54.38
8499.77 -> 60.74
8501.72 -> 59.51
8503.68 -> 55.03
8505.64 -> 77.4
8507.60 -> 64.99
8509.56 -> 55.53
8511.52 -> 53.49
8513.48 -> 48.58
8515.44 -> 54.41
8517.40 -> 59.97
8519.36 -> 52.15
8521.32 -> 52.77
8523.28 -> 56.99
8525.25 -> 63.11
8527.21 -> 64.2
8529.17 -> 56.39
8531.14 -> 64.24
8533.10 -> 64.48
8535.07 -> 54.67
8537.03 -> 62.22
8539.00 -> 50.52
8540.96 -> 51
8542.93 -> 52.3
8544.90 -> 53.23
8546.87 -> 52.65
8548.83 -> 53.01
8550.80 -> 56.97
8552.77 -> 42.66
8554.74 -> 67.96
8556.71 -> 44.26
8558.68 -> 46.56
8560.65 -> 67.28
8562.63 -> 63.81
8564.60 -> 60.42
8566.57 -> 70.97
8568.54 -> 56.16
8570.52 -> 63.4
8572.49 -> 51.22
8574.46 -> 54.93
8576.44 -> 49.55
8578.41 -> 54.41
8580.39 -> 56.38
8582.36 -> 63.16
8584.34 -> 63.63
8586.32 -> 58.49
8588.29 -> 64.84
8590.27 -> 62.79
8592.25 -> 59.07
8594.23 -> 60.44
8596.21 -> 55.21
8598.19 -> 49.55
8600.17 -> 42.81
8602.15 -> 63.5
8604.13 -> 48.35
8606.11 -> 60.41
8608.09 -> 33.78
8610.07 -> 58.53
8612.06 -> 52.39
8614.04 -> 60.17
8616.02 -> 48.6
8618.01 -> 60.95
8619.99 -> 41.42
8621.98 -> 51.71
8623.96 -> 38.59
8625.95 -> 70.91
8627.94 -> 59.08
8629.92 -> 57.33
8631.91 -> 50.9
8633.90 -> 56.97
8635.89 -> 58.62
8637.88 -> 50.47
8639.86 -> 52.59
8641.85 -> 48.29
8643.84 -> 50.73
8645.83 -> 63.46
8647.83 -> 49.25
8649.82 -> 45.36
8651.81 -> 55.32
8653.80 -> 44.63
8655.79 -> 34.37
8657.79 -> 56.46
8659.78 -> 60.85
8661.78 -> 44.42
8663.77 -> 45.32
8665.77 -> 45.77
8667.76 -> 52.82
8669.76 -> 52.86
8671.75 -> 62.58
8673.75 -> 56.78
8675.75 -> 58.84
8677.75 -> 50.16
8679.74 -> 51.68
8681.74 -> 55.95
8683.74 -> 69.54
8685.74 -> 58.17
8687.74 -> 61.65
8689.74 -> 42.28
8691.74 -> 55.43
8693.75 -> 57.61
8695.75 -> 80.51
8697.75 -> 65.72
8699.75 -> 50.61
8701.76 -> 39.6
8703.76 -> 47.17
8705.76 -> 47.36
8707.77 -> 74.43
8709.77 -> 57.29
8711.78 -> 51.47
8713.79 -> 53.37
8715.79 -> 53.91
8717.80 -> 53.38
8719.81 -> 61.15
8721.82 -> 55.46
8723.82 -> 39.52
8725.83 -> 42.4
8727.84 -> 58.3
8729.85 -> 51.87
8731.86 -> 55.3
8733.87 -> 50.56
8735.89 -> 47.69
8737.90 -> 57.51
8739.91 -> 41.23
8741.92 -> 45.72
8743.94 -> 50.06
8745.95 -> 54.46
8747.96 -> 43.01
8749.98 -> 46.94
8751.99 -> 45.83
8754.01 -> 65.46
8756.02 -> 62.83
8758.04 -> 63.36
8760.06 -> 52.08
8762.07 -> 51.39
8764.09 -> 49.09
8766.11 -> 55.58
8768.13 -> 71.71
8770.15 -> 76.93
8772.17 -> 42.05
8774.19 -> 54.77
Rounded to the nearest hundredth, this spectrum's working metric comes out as -0.40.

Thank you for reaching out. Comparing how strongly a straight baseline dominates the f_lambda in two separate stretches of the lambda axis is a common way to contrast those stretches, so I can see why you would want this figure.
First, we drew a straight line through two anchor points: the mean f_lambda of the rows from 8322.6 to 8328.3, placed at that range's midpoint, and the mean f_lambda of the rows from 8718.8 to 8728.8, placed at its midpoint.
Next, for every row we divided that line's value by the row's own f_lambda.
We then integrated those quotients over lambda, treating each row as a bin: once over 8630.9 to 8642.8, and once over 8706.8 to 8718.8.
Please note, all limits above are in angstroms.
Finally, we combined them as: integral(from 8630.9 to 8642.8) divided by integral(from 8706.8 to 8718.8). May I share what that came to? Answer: 1.04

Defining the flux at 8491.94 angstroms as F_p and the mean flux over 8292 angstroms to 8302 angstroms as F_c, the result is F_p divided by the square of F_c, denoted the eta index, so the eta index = 0.015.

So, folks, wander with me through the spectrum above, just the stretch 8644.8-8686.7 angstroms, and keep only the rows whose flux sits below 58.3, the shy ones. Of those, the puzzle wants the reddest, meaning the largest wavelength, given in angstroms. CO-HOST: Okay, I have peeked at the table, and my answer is 8685.74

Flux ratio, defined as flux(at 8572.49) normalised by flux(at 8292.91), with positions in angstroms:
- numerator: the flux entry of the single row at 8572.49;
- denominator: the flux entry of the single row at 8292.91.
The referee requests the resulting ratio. 0.87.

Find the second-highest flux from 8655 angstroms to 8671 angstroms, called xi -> 56.46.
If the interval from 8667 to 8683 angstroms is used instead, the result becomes 58.84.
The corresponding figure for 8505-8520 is 64.99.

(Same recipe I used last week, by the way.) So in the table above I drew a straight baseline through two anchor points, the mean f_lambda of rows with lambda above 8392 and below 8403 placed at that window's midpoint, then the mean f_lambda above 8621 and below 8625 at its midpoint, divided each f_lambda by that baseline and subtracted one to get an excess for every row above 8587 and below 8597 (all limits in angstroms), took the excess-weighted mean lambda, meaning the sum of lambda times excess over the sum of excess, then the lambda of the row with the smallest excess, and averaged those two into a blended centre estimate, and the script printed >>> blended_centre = 8593.9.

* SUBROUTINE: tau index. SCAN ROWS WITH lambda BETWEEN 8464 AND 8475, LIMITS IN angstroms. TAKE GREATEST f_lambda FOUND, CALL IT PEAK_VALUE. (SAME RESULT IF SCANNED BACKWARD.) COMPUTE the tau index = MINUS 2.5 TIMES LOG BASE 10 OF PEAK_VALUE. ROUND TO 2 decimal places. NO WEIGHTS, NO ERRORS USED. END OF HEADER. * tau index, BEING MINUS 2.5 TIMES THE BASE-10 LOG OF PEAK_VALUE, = -4.65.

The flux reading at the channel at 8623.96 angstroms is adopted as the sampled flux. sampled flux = 38.59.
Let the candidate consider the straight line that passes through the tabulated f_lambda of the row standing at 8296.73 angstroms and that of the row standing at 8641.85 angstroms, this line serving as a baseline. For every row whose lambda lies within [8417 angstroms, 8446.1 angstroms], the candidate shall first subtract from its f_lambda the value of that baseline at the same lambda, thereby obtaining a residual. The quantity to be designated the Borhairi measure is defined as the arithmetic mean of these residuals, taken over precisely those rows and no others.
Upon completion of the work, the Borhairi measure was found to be -2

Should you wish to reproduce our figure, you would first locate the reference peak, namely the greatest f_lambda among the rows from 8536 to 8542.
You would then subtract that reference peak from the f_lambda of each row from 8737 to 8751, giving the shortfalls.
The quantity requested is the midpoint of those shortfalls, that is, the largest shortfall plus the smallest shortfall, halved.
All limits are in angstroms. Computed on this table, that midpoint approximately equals -13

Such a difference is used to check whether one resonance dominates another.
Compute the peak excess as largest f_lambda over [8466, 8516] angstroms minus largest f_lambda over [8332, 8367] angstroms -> 12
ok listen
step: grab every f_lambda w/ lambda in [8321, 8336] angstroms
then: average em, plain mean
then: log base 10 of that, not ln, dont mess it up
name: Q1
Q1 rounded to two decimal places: 1.77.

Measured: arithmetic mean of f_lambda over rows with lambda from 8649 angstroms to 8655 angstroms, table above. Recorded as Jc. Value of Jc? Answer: 48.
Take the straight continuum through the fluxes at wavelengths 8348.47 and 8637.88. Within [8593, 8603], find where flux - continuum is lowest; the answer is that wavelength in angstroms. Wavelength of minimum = 8600.17 angstroms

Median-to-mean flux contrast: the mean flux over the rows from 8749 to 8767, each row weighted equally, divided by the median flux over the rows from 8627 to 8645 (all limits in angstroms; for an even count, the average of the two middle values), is 1.04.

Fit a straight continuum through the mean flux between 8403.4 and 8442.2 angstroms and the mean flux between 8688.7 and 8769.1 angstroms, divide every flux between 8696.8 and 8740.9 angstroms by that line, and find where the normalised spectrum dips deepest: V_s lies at 8701.76 angstroms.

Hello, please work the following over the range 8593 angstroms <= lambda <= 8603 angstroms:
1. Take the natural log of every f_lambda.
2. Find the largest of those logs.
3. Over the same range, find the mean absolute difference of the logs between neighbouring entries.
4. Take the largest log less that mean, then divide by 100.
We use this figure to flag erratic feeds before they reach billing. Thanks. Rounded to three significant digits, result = 0.0397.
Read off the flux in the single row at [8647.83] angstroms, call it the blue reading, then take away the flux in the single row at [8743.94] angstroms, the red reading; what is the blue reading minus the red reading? -1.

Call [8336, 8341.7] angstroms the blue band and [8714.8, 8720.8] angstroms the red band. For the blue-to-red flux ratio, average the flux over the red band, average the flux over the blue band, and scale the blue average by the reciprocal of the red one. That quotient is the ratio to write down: 0.83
